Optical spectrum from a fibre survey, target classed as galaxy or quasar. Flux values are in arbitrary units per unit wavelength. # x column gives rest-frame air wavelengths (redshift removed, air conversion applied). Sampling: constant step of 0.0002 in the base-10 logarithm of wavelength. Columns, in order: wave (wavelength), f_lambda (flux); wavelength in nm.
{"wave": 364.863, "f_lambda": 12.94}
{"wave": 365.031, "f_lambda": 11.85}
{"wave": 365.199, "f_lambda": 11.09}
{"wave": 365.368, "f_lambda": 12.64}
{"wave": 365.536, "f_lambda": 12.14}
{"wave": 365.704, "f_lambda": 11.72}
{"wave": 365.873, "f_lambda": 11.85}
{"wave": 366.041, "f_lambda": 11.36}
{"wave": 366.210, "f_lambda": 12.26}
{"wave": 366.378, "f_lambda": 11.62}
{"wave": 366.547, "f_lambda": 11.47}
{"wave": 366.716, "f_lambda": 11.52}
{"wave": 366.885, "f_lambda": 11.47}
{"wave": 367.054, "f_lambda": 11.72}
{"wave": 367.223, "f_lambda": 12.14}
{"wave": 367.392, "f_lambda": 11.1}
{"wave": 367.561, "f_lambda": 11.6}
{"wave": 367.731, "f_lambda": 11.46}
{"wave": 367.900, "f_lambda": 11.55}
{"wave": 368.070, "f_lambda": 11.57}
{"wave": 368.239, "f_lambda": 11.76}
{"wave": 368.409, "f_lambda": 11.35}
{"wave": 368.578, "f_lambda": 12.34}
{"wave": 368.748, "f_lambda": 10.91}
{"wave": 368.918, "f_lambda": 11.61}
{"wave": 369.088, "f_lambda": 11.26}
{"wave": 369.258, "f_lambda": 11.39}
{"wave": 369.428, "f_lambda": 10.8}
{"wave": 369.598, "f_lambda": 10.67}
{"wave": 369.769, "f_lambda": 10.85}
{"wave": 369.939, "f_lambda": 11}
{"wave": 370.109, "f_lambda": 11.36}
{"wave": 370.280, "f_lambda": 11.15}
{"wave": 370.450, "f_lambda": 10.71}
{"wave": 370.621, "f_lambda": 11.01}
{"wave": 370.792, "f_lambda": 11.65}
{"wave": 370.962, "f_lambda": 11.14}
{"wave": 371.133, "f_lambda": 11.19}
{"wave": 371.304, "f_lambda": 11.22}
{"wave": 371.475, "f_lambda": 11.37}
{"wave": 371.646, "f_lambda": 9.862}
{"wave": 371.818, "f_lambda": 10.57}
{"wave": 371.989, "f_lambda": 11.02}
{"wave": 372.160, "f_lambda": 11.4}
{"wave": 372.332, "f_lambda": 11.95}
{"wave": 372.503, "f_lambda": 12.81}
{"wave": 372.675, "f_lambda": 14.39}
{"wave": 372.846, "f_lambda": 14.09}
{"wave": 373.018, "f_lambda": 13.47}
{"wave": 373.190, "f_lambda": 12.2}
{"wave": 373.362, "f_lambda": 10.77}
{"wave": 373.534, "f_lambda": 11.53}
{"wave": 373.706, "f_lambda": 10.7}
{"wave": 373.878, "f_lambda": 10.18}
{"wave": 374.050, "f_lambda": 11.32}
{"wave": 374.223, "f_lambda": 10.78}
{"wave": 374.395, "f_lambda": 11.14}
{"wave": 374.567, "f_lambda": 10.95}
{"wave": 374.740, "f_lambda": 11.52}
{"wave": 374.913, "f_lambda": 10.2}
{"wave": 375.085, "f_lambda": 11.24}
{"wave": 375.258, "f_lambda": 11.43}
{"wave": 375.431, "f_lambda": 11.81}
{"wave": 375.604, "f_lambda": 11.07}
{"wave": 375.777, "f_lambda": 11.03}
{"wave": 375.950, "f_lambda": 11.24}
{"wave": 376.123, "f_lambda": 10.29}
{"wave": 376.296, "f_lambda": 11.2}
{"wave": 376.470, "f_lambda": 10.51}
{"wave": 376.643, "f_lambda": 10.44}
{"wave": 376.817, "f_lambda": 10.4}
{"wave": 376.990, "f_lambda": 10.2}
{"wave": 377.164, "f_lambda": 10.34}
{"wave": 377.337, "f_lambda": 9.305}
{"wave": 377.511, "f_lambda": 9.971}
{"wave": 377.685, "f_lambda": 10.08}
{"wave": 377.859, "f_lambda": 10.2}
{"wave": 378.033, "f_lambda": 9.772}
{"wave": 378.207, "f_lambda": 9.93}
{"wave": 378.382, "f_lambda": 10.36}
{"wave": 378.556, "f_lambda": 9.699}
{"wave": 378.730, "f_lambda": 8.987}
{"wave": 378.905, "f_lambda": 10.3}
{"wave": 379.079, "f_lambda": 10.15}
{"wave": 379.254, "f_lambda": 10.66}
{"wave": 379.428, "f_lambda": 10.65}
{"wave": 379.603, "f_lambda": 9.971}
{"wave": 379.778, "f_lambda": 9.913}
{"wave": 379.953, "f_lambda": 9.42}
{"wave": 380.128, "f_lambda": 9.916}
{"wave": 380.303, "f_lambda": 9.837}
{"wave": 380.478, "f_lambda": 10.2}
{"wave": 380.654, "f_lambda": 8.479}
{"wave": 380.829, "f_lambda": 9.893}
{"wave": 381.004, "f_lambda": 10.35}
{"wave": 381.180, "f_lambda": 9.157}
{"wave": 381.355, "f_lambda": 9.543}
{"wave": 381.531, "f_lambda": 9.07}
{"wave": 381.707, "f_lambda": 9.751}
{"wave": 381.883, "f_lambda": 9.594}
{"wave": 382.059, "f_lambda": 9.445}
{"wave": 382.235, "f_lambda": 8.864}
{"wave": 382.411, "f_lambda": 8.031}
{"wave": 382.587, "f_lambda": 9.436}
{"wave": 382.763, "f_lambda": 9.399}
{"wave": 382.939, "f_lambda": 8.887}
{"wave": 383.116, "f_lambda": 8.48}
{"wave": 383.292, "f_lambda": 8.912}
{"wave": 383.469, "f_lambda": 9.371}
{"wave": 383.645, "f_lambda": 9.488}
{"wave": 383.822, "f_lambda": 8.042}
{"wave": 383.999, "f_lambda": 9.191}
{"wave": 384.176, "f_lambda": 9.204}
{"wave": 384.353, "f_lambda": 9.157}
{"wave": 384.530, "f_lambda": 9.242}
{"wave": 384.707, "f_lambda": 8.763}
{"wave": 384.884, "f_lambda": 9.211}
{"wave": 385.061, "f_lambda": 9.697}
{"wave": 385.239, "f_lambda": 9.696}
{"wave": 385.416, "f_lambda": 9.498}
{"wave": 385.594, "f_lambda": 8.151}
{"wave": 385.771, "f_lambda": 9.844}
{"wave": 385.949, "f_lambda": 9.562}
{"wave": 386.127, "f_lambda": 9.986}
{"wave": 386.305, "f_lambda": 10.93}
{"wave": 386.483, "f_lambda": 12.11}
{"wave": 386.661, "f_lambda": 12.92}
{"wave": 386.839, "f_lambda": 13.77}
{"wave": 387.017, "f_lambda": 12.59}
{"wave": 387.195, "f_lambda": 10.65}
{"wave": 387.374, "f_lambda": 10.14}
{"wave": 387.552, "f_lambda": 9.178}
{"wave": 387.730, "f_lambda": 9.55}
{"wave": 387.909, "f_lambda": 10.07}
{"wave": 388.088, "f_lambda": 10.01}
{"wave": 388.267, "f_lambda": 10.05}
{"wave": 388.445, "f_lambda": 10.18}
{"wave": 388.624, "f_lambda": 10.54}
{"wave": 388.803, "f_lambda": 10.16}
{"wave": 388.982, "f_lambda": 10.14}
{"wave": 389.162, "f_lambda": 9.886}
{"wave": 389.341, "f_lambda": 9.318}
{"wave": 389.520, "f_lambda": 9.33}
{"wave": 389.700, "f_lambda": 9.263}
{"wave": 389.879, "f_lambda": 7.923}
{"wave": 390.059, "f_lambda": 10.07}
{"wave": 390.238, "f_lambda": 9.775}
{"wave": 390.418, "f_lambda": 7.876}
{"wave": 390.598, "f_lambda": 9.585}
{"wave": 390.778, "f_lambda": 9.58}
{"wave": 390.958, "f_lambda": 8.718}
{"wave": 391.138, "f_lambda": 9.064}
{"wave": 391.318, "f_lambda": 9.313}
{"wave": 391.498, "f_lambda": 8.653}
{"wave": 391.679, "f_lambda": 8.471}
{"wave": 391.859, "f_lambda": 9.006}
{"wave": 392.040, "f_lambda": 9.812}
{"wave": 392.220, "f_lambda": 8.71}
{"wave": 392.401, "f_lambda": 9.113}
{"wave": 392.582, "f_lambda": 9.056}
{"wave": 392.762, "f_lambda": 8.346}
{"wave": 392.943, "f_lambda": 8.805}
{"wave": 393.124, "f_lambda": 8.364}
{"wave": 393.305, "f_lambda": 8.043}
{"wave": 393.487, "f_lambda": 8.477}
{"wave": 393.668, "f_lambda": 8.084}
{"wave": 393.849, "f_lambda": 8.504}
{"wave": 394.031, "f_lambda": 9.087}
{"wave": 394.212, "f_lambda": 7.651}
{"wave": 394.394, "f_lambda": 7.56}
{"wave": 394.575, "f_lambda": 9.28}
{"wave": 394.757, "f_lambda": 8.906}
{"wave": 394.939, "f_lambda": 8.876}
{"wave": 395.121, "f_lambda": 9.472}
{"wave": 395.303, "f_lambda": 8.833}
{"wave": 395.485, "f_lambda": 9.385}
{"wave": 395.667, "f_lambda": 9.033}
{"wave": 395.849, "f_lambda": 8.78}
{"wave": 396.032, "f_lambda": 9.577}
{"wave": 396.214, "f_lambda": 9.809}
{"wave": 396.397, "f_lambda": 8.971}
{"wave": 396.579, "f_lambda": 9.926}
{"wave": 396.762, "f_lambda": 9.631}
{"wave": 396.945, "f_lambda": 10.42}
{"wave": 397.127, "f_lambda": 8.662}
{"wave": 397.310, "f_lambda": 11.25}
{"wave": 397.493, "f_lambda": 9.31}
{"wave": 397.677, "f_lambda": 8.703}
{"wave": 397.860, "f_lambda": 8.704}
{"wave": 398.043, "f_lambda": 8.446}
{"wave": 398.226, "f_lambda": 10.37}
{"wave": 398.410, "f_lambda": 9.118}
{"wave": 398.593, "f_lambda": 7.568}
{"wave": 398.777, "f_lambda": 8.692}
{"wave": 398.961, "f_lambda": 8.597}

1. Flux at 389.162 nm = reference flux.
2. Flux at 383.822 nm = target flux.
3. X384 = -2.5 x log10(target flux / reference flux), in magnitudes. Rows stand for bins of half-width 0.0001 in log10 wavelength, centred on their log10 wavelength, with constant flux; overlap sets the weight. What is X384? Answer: 0.22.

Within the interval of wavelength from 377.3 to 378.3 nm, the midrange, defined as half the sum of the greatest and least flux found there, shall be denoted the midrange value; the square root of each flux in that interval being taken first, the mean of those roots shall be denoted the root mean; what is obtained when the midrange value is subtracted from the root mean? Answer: -6.61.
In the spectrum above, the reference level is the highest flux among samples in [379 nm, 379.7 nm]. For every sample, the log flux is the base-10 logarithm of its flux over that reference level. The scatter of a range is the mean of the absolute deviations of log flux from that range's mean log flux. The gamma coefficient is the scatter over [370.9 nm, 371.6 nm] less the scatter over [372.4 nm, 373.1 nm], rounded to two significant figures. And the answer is -0.015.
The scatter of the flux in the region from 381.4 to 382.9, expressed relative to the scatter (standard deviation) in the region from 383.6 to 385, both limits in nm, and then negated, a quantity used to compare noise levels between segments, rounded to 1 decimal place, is -1.2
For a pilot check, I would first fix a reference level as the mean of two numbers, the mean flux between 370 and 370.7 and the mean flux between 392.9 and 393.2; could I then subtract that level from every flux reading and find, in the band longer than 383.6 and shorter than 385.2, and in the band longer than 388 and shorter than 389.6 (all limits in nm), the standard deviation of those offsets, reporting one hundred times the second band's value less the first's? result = -7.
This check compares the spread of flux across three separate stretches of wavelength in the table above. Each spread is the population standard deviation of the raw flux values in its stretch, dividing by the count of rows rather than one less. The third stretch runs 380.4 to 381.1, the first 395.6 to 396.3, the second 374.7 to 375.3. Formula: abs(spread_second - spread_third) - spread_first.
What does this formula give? -0.20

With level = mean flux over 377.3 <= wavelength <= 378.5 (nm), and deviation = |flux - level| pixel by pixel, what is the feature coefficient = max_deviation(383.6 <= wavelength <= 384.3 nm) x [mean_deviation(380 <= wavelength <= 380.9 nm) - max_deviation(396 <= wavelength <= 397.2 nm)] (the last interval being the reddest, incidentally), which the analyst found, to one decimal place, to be -1.7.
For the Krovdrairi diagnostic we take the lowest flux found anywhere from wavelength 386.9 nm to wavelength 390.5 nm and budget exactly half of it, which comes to 3.9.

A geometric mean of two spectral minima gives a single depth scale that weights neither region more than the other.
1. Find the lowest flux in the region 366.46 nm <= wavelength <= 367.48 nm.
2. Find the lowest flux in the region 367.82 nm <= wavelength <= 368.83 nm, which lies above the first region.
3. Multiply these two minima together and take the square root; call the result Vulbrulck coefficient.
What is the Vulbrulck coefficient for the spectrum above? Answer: 11.0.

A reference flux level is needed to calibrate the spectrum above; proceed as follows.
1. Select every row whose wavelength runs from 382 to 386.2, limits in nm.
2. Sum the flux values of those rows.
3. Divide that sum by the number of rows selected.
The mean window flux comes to 9.1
